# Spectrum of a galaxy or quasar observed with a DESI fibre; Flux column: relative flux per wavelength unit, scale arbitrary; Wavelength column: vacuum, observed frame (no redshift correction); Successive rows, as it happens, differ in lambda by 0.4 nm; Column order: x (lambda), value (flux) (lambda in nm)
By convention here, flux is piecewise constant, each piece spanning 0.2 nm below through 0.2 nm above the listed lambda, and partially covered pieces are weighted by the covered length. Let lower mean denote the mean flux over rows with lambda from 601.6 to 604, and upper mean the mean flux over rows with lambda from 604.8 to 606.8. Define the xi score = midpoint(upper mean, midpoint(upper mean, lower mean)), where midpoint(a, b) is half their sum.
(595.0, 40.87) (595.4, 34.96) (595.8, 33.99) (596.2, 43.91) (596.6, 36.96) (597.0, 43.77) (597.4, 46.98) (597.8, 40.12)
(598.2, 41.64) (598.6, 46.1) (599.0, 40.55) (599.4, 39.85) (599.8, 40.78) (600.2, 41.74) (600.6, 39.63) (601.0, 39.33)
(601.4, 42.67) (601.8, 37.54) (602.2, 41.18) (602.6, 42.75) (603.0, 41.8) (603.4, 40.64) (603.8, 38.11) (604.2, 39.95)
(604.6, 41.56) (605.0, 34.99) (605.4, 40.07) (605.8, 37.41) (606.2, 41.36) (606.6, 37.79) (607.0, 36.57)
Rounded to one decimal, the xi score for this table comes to 38.8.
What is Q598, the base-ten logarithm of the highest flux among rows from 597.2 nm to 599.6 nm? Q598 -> 1.67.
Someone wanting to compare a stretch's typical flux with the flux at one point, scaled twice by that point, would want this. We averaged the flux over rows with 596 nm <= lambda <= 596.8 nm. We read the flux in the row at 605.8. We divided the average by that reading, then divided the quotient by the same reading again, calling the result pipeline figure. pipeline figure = 0.0289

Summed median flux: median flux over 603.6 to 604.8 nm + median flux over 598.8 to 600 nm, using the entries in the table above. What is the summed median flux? 80.5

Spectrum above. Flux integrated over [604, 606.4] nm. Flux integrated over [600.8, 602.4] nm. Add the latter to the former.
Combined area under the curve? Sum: 158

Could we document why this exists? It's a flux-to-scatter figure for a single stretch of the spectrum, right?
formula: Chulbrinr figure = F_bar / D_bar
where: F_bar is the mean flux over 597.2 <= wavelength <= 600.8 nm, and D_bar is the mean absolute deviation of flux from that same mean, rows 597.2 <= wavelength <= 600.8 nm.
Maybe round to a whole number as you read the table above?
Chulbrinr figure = 20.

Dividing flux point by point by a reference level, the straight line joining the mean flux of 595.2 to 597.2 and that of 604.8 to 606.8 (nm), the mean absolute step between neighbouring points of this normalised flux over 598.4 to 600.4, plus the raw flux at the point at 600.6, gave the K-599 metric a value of 40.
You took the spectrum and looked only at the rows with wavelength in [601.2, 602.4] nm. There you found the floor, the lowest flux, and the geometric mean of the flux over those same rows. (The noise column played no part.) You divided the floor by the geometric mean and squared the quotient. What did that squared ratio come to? 0.86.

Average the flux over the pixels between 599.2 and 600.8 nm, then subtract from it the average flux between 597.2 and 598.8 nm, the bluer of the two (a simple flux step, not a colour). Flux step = -3.2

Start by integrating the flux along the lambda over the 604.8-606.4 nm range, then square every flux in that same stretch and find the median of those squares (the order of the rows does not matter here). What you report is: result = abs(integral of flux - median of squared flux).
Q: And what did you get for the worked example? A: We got 1441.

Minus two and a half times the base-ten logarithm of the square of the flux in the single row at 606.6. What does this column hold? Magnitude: -7.89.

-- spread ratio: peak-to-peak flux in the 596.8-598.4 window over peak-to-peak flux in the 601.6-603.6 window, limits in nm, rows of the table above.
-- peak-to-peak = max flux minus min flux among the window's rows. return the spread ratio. 1.3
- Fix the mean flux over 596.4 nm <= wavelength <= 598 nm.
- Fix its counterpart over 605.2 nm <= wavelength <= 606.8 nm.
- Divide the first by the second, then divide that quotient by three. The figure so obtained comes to 0.357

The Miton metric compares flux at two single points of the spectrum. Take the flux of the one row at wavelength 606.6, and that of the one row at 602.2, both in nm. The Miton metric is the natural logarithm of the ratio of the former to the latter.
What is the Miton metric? -0.09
